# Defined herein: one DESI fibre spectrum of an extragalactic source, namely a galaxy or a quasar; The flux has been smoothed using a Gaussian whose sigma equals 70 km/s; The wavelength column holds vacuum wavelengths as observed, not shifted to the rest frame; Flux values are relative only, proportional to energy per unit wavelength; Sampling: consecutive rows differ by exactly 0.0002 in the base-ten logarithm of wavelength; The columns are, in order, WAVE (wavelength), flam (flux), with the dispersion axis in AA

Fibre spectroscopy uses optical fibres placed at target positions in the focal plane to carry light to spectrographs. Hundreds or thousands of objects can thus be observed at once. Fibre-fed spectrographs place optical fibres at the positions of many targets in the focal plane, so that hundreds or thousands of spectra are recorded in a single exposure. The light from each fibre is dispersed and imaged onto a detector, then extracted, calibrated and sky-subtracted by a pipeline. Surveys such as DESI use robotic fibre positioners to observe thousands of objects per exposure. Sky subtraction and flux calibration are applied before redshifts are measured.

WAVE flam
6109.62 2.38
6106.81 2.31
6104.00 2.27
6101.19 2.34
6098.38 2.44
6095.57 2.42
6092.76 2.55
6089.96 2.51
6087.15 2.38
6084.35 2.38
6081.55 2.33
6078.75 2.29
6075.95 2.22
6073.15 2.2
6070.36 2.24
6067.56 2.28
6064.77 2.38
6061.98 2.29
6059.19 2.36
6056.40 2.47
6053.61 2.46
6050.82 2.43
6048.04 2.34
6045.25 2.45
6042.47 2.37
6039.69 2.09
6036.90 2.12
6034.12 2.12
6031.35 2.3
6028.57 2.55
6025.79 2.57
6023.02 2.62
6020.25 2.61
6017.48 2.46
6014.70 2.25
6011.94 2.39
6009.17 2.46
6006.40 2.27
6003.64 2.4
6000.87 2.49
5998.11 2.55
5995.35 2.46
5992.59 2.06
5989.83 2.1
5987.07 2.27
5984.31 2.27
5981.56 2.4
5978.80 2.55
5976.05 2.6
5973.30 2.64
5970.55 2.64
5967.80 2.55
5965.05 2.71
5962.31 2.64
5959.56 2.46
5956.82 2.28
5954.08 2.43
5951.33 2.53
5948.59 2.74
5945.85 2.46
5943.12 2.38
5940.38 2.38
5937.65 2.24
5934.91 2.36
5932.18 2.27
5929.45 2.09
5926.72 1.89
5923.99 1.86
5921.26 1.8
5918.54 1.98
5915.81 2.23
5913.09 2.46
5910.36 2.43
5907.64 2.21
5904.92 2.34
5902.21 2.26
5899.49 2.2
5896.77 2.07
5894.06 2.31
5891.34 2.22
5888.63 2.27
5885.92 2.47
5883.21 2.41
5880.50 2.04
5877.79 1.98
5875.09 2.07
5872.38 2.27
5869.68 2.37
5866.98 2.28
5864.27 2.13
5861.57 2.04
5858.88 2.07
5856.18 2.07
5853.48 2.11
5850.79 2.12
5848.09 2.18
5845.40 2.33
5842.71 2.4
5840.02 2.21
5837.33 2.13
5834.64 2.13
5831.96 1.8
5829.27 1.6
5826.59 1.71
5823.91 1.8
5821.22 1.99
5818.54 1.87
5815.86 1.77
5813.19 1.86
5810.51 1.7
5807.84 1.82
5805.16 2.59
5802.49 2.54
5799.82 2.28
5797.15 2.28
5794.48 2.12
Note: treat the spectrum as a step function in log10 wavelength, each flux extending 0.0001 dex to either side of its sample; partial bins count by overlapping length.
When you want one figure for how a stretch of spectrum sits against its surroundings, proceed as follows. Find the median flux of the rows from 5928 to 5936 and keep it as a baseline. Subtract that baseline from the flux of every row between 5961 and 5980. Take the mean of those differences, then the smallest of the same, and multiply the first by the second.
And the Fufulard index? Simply 0.098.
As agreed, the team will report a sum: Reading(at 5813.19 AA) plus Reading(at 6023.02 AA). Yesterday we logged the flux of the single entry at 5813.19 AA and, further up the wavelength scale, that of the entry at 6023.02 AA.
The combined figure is 4.5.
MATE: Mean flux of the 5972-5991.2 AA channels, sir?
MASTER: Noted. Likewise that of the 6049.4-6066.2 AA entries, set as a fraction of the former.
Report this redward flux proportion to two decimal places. 1.00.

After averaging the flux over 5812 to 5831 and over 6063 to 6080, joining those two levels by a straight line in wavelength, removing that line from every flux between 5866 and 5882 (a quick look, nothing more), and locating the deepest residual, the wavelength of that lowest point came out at 5877.79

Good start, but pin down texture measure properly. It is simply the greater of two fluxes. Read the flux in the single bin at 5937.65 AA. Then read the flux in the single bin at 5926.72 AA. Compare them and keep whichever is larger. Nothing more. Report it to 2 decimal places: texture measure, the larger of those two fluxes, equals 2.24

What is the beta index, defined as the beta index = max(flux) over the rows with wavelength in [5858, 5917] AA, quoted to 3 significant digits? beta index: 2.47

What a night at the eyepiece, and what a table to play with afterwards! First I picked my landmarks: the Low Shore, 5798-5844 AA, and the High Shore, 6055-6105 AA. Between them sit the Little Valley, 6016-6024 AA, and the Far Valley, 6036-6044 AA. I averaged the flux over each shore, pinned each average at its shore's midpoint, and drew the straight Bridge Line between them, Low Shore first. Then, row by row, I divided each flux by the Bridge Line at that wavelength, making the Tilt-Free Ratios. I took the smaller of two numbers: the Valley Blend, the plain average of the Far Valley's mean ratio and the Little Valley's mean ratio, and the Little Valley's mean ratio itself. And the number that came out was 1.04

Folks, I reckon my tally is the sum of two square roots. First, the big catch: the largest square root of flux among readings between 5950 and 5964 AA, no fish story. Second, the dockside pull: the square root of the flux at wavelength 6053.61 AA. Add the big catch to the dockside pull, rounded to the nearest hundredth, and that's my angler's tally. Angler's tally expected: 3.19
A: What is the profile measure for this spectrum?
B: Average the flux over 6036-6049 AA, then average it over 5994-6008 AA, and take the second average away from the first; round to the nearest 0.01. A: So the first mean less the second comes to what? -0.16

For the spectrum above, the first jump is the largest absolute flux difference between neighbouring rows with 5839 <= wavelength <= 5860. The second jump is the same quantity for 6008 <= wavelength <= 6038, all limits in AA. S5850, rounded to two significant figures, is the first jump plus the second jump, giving 0.44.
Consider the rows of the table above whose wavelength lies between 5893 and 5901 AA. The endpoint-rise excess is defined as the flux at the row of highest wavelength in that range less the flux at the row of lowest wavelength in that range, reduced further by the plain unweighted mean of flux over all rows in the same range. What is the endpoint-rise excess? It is -2.3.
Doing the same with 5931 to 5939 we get -2.3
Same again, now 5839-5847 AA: -2.2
